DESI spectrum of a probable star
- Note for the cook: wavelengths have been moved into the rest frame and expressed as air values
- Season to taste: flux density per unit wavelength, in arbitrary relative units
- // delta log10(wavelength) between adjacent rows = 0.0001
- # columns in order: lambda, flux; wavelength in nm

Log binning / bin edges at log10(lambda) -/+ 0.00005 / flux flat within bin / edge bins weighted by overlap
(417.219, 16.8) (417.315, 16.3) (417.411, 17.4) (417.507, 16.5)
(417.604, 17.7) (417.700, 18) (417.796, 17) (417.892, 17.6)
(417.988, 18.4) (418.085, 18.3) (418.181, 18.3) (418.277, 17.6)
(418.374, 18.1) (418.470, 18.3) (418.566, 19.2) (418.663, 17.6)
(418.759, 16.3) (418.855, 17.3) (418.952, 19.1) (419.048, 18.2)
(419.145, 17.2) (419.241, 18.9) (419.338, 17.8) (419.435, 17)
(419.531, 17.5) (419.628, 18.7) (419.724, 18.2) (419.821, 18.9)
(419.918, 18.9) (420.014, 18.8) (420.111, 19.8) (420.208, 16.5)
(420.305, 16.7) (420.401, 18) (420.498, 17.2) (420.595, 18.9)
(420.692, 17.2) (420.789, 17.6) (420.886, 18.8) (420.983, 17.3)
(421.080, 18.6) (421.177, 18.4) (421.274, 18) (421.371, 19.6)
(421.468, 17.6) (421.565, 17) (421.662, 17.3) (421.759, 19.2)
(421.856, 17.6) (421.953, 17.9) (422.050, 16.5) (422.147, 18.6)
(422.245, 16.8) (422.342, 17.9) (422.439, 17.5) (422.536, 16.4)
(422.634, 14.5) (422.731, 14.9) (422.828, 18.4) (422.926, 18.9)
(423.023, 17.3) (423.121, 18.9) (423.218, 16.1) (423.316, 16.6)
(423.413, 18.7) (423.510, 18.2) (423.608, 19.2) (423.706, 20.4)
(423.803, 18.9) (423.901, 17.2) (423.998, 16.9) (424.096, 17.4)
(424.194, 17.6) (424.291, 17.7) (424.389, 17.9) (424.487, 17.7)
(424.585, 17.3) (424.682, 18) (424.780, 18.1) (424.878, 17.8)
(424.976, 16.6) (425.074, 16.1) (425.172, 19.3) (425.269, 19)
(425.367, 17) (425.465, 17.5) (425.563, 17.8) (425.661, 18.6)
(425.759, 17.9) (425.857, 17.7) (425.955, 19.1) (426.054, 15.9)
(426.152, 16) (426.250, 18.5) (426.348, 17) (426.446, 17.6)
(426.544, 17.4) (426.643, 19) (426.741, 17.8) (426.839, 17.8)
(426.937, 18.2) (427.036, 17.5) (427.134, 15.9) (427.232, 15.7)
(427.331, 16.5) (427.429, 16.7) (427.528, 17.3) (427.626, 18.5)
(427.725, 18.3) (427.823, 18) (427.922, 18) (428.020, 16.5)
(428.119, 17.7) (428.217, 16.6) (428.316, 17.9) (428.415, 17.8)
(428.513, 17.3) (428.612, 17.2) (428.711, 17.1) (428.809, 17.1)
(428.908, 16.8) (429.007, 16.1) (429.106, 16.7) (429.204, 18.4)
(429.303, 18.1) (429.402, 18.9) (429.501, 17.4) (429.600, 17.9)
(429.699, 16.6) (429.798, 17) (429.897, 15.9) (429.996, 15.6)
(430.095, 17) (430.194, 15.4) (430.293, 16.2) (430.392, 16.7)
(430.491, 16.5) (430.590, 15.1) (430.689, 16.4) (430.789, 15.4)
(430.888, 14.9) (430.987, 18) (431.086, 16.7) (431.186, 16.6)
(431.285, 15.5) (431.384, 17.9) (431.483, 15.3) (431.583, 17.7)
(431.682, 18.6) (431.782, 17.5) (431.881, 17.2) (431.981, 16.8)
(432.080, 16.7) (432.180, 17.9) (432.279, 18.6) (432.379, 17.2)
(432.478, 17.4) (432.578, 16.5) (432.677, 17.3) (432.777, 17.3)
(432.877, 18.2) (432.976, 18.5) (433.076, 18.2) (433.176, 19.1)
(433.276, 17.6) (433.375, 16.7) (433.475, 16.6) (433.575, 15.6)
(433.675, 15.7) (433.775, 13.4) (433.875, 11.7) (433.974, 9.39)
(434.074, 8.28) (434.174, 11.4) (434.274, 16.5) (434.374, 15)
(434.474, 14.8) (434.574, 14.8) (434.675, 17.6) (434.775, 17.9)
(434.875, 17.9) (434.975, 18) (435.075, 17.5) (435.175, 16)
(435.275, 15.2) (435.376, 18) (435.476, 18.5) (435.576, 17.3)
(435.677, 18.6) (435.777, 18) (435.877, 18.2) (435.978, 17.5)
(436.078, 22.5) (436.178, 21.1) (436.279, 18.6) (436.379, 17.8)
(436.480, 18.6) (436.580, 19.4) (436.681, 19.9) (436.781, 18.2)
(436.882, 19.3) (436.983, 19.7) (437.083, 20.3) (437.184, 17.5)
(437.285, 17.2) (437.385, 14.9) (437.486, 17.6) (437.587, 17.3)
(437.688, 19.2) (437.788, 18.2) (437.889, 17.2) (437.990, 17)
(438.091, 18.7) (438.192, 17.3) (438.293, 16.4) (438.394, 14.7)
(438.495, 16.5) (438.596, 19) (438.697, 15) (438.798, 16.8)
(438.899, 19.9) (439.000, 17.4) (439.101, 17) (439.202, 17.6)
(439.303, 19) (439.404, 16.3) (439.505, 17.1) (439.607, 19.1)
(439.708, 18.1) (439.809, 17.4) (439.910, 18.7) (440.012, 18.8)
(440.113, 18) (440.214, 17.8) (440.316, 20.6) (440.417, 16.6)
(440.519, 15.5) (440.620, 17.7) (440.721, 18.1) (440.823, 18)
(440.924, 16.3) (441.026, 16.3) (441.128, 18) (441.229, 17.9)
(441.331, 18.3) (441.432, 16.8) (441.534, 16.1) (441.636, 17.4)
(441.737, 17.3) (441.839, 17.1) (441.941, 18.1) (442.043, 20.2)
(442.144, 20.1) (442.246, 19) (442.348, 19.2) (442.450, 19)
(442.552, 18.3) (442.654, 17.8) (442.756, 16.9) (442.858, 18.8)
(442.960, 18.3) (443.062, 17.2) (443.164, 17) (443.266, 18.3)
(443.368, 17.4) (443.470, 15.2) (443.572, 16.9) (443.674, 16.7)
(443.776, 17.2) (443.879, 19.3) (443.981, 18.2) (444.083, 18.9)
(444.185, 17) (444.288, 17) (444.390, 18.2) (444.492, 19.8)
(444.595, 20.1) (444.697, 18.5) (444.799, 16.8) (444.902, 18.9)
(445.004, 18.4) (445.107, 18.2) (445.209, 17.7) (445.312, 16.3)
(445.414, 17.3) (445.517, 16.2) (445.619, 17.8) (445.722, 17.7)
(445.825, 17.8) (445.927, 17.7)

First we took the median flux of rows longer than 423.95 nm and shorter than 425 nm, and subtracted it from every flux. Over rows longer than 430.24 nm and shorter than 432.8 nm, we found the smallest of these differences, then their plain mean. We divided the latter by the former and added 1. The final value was 1.31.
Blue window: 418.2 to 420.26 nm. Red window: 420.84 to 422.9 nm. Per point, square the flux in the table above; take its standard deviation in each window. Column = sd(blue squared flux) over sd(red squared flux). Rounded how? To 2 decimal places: 0.77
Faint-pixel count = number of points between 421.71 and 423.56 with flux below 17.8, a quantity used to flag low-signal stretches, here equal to 10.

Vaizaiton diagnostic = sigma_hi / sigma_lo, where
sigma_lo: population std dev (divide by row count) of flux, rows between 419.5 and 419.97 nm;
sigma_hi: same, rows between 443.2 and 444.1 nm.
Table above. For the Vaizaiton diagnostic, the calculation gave 2.2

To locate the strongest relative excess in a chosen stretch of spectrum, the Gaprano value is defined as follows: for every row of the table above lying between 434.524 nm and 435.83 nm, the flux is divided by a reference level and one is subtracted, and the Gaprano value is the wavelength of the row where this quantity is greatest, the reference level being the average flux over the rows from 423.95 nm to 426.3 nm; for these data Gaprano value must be 435.677 nm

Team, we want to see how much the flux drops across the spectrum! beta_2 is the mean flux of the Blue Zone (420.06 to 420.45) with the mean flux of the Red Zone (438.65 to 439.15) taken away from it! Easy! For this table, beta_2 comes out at 0.5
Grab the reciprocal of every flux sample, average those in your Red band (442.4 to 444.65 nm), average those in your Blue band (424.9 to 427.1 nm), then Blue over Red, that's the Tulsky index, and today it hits 1.010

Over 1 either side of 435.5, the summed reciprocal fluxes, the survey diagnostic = 1.12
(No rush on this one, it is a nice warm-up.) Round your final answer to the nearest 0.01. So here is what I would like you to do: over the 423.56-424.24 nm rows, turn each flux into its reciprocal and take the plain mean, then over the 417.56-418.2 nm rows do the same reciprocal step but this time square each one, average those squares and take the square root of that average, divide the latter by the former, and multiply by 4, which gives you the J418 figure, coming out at 4.06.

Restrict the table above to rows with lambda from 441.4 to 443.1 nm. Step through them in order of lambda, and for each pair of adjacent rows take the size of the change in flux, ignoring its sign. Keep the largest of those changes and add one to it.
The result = 3.1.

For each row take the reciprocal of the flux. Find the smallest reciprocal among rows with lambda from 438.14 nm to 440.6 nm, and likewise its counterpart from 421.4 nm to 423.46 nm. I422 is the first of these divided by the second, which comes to 0.93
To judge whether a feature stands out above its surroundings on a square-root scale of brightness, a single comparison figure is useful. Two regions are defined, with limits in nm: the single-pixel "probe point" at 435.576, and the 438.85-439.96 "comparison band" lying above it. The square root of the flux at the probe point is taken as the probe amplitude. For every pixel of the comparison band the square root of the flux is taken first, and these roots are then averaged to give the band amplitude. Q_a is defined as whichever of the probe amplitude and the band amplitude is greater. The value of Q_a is 4.24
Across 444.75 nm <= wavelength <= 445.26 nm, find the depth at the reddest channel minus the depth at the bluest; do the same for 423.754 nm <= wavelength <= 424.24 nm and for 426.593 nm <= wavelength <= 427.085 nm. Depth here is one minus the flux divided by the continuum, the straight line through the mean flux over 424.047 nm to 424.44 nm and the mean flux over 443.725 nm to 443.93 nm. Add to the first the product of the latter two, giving -0.042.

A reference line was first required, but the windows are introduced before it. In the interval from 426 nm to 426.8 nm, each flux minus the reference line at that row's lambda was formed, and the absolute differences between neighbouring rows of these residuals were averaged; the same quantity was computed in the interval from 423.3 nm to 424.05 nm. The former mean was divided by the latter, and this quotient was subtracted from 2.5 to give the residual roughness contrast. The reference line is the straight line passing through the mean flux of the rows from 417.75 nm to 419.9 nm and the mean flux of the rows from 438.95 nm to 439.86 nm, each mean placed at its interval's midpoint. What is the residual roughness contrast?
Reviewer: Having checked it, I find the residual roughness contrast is 1.57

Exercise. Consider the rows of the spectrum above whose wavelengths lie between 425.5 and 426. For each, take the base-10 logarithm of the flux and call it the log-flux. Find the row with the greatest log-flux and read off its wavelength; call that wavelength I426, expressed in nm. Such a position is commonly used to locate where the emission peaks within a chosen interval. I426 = 425.955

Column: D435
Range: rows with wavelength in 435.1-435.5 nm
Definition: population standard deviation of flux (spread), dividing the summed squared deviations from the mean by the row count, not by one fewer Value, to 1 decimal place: 1.4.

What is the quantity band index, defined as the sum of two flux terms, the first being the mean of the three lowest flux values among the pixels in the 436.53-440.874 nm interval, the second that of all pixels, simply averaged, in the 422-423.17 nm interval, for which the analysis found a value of 32.1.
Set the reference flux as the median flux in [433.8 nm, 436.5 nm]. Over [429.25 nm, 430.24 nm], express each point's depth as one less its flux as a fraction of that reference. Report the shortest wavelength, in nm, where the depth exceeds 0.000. 429.501 nm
